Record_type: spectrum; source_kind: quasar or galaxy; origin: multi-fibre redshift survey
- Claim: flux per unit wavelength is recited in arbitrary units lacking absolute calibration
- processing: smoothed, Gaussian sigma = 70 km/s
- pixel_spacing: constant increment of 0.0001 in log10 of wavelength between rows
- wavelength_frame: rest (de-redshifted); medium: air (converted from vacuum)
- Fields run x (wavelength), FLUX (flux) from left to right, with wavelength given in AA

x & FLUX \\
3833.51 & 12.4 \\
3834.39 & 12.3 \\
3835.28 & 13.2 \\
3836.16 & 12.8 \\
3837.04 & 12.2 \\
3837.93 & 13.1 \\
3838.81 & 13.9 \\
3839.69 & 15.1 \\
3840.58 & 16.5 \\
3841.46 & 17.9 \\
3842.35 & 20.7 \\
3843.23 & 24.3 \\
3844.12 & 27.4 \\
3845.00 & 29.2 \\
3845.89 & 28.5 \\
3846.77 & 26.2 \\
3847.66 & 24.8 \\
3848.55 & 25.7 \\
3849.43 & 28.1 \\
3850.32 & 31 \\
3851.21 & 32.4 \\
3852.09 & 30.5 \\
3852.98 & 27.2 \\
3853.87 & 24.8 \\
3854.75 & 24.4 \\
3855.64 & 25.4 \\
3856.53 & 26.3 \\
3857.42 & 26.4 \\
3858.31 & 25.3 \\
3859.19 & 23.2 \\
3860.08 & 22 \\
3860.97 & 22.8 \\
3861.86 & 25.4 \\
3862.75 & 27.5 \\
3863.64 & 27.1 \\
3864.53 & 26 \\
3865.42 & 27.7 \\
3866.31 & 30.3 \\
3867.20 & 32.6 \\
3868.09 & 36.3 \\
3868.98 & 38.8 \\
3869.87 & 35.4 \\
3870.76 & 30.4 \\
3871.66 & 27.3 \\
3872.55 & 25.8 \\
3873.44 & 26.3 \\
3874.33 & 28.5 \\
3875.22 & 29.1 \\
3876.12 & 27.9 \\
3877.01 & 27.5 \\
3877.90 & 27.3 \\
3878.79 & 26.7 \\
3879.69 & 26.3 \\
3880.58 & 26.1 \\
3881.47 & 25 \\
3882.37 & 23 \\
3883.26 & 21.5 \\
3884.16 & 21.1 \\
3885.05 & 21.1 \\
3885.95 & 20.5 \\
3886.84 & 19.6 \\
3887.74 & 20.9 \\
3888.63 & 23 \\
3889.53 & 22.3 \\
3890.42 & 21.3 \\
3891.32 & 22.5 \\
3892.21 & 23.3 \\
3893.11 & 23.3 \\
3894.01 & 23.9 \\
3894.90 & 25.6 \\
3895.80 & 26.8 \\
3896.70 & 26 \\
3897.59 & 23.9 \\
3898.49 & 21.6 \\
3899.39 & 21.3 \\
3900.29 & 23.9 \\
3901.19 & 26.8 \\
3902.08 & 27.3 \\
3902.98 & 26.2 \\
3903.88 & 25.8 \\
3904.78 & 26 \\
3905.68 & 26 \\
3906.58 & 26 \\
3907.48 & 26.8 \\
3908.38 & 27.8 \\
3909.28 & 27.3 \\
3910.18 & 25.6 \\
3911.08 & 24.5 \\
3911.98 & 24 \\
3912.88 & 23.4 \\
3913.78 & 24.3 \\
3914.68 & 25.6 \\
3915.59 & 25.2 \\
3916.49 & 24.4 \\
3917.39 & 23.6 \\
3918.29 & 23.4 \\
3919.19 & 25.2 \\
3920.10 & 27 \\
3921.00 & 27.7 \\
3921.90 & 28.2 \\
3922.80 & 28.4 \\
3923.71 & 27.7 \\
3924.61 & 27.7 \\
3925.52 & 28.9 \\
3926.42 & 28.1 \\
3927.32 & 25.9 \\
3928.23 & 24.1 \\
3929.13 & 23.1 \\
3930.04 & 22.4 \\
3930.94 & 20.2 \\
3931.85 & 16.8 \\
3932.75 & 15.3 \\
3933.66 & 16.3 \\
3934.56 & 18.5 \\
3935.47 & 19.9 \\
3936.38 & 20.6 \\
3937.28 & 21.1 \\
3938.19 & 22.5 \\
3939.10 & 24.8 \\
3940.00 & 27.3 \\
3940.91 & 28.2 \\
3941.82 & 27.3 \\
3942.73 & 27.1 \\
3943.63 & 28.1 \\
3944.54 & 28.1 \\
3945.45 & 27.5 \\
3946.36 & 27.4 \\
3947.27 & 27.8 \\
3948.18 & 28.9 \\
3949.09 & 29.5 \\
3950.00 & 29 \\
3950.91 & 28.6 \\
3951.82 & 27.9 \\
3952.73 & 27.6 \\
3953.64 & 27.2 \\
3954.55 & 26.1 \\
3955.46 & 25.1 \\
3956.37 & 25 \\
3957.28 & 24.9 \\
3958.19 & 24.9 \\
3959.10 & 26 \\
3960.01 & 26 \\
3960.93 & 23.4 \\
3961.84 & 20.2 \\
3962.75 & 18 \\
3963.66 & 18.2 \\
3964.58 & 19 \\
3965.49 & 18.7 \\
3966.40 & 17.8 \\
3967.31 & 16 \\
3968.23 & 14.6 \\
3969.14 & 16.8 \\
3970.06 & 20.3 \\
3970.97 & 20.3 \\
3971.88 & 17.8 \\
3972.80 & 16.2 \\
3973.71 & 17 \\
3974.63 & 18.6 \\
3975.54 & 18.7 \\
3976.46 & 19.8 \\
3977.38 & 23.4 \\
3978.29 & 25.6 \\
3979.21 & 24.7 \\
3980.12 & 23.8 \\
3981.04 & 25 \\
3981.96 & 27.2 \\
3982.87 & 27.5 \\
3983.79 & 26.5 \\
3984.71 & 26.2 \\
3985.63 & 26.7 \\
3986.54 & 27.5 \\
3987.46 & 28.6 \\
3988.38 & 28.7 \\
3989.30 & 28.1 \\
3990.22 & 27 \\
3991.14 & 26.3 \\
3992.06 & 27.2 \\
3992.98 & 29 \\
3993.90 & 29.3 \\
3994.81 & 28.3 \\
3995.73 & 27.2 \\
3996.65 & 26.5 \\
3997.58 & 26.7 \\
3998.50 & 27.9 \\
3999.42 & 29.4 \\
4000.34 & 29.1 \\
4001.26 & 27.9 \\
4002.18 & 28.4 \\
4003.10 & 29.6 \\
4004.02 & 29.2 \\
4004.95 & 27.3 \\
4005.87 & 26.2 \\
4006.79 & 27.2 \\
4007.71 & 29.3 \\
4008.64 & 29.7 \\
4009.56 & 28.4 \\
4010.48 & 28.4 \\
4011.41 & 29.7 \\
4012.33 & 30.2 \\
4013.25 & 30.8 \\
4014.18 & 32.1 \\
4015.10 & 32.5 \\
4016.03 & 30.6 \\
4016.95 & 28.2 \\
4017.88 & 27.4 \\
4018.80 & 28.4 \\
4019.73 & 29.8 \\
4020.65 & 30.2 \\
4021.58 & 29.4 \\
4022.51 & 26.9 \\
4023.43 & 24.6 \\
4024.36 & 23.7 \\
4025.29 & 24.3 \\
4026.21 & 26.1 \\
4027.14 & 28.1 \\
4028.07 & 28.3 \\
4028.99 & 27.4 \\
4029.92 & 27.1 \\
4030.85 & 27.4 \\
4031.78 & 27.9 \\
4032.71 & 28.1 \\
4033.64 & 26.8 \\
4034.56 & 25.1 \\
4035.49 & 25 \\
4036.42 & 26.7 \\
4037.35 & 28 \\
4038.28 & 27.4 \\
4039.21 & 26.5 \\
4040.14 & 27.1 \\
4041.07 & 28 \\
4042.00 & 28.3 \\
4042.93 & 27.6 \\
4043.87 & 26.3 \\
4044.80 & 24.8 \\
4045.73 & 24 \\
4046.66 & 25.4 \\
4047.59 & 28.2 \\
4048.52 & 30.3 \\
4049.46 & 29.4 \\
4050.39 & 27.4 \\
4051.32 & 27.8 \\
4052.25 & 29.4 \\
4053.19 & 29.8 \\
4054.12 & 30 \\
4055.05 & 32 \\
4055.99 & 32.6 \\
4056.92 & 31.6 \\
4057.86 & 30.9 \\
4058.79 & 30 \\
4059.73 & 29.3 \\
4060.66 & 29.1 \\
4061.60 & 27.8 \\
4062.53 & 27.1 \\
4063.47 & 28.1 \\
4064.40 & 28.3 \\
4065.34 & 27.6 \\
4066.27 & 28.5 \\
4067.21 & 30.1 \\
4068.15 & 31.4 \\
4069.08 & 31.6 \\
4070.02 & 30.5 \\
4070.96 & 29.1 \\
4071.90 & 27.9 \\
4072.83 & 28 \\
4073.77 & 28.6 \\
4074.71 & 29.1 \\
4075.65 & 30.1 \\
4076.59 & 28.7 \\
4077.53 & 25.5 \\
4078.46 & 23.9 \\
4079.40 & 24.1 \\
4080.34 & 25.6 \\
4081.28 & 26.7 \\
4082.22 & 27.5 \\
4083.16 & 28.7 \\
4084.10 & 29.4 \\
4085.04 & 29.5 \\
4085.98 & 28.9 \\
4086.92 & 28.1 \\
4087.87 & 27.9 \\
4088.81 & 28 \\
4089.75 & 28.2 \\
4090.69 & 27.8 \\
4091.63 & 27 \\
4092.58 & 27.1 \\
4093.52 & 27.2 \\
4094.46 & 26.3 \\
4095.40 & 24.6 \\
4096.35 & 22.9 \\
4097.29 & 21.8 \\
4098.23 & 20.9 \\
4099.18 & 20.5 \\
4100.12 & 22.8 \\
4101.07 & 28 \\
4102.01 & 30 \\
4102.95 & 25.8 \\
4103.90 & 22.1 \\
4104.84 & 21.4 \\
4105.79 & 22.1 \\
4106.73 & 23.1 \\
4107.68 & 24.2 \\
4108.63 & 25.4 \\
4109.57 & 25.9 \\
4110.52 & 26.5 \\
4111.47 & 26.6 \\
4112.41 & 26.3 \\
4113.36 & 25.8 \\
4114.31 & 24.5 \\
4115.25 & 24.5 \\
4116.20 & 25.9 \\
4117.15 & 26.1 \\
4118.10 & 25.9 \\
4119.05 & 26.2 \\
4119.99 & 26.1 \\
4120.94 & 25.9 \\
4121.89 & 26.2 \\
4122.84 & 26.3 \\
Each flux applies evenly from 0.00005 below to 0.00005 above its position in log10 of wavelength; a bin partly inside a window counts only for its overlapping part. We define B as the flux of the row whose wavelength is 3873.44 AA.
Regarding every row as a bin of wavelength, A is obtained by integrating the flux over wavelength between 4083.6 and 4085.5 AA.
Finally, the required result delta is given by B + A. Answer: 82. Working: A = 56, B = 26.3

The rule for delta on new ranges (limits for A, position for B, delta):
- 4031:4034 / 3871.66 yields 110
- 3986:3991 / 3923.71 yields 167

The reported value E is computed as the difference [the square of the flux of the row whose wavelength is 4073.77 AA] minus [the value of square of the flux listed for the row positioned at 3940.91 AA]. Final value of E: 23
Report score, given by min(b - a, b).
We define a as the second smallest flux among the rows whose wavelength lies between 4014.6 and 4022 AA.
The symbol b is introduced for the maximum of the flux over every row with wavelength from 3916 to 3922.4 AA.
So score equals 0.0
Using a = 28.2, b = 28.2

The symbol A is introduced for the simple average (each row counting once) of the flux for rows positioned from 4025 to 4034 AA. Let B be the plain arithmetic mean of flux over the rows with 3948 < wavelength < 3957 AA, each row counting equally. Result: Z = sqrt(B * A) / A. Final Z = 1.01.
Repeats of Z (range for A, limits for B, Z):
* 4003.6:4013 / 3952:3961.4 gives 0.95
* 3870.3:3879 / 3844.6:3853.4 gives 1.01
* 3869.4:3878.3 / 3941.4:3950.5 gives 0.99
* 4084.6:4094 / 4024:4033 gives 0.98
